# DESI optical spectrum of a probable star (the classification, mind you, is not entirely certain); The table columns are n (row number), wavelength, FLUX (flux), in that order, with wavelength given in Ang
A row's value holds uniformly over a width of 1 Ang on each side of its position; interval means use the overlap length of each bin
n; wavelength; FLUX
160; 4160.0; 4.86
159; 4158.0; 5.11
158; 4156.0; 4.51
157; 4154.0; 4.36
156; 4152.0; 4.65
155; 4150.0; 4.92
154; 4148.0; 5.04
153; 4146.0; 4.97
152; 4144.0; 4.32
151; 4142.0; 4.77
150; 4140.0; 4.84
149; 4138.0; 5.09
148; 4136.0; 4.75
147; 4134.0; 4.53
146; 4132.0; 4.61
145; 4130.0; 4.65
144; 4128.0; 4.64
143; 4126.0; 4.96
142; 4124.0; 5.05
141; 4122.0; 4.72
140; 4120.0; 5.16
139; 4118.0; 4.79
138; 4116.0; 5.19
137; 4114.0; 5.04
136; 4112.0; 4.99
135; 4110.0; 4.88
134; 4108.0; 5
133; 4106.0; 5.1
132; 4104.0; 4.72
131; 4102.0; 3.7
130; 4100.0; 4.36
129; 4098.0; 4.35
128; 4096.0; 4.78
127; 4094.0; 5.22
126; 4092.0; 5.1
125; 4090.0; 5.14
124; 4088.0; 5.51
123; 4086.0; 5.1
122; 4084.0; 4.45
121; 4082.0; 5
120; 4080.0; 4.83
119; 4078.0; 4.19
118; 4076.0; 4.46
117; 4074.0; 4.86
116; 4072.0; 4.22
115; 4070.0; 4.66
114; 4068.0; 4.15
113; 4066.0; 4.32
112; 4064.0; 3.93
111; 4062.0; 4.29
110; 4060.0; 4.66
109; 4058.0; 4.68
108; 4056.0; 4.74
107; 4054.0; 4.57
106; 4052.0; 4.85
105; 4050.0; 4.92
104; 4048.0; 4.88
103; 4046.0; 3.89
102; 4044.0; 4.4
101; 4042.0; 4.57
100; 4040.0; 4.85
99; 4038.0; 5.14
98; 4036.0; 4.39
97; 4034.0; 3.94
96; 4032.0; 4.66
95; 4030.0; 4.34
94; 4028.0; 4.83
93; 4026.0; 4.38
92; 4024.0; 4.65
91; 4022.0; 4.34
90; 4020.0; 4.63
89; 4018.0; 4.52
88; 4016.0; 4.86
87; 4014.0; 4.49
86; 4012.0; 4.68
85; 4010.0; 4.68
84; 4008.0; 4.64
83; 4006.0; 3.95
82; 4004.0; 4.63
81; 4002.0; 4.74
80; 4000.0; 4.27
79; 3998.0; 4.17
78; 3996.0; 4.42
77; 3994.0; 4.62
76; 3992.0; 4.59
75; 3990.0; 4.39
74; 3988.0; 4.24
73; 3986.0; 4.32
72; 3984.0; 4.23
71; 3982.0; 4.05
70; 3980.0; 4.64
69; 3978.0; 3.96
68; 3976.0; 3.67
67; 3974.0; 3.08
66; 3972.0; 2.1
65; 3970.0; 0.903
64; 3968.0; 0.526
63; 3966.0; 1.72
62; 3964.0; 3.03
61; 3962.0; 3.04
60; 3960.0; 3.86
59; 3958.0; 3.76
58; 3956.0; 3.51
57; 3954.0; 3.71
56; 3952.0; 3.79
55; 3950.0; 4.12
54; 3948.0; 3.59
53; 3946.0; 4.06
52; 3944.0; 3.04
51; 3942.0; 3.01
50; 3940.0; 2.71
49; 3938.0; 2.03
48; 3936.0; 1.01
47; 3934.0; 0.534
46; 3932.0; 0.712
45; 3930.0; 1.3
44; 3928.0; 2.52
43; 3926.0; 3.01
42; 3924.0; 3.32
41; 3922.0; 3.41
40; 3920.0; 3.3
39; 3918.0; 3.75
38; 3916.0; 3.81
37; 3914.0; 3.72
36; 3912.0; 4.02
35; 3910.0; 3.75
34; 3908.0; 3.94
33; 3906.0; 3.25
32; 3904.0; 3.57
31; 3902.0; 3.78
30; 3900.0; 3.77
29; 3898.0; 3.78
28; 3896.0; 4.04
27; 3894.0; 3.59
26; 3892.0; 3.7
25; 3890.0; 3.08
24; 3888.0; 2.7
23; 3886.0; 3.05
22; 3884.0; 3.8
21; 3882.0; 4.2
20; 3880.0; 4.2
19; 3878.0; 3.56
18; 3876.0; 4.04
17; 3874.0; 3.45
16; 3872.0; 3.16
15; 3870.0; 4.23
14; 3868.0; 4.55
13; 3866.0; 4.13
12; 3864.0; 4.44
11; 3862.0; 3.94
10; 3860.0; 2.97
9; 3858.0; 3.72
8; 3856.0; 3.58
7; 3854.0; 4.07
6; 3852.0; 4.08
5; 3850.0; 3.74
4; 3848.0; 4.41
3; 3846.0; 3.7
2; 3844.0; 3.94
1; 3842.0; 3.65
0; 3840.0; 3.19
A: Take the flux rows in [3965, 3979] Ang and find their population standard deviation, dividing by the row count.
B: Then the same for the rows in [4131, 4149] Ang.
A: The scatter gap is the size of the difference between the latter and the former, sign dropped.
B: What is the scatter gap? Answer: 1.00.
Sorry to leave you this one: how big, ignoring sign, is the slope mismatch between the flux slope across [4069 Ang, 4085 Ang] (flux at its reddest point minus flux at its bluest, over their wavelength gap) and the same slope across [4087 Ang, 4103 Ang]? 0.11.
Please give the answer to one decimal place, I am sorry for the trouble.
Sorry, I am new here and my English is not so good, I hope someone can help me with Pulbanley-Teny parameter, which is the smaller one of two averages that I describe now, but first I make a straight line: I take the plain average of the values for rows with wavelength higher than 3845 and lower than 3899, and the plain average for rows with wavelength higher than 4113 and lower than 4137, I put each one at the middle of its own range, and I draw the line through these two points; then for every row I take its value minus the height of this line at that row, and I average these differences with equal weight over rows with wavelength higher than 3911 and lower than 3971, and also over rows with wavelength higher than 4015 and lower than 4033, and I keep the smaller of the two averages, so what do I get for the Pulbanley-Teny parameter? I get -1.2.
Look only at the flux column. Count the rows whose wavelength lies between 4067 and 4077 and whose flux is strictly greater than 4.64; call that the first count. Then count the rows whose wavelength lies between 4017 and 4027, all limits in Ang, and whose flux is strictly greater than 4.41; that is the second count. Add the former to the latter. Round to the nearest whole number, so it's 5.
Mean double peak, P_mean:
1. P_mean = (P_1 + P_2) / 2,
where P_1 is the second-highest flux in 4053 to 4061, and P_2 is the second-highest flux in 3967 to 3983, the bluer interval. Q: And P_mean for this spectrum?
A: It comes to 4.4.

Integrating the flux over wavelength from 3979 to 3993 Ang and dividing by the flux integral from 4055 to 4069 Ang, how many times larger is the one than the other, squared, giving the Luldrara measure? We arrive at 0.98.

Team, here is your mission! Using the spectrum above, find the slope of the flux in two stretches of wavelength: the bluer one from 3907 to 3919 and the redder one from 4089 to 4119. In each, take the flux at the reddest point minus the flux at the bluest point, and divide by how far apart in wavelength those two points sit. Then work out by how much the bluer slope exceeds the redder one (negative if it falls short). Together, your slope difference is -0.01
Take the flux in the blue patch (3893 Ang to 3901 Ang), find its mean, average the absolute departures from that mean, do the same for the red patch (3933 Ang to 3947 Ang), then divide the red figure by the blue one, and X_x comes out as 8.1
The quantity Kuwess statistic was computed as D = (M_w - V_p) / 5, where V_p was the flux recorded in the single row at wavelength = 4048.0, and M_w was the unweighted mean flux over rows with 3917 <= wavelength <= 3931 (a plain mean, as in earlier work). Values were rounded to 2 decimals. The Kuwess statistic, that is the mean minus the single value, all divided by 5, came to -0.39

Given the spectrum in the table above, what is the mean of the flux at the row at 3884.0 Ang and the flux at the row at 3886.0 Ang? 3.4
